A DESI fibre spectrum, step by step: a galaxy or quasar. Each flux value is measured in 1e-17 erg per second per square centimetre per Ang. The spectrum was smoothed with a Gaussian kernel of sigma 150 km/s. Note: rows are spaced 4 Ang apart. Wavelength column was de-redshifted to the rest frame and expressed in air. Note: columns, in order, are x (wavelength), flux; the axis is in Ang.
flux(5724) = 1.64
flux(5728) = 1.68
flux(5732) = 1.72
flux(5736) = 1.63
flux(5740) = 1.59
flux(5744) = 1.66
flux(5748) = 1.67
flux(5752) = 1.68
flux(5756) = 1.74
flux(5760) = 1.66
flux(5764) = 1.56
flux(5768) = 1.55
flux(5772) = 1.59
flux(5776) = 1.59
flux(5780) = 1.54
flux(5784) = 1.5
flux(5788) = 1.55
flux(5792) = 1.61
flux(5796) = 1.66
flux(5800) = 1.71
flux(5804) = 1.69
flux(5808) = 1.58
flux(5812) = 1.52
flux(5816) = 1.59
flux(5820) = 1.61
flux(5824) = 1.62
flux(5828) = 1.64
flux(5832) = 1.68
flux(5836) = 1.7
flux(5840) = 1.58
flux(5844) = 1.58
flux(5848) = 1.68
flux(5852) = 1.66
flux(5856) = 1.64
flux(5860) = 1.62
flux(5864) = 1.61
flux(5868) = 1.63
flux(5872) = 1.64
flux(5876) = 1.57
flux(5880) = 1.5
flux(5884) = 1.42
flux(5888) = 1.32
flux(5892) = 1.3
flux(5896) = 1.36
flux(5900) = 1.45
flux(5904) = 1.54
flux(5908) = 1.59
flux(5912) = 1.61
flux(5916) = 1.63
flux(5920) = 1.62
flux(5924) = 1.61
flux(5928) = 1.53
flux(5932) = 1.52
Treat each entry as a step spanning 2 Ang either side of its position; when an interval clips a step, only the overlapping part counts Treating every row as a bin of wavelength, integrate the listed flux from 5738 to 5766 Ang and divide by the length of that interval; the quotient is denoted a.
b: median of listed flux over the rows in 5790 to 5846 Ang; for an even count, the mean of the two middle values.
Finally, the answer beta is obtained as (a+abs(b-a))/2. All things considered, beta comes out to 0.844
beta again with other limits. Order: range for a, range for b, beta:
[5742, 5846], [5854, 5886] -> 0.810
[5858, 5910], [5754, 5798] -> 0.795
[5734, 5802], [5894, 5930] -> 0.822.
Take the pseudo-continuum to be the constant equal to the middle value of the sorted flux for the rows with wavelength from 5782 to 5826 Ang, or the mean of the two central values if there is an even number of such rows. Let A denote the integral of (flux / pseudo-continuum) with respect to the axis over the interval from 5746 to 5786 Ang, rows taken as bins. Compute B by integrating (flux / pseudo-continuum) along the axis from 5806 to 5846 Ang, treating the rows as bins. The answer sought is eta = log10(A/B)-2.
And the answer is -2.00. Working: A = 40.0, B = 40.0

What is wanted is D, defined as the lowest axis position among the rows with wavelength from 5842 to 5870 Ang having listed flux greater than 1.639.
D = 5848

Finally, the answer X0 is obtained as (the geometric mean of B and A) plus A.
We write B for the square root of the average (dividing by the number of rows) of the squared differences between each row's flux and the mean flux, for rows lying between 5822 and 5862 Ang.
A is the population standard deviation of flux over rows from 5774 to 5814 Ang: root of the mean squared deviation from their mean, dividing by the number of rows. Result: 0.12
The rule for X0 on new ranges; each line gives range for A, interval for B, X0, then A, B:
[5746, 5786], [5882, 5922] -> 0.17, 0.072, 0.123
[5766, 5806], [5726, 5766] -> 0.12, 0.065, 0.052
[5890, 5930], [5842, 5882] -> 0.18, 0.111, 0.049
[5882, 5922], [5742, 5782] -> 0.21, 0.123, 0.063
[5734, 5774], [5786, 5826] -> 0.11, 0.057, 0.056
